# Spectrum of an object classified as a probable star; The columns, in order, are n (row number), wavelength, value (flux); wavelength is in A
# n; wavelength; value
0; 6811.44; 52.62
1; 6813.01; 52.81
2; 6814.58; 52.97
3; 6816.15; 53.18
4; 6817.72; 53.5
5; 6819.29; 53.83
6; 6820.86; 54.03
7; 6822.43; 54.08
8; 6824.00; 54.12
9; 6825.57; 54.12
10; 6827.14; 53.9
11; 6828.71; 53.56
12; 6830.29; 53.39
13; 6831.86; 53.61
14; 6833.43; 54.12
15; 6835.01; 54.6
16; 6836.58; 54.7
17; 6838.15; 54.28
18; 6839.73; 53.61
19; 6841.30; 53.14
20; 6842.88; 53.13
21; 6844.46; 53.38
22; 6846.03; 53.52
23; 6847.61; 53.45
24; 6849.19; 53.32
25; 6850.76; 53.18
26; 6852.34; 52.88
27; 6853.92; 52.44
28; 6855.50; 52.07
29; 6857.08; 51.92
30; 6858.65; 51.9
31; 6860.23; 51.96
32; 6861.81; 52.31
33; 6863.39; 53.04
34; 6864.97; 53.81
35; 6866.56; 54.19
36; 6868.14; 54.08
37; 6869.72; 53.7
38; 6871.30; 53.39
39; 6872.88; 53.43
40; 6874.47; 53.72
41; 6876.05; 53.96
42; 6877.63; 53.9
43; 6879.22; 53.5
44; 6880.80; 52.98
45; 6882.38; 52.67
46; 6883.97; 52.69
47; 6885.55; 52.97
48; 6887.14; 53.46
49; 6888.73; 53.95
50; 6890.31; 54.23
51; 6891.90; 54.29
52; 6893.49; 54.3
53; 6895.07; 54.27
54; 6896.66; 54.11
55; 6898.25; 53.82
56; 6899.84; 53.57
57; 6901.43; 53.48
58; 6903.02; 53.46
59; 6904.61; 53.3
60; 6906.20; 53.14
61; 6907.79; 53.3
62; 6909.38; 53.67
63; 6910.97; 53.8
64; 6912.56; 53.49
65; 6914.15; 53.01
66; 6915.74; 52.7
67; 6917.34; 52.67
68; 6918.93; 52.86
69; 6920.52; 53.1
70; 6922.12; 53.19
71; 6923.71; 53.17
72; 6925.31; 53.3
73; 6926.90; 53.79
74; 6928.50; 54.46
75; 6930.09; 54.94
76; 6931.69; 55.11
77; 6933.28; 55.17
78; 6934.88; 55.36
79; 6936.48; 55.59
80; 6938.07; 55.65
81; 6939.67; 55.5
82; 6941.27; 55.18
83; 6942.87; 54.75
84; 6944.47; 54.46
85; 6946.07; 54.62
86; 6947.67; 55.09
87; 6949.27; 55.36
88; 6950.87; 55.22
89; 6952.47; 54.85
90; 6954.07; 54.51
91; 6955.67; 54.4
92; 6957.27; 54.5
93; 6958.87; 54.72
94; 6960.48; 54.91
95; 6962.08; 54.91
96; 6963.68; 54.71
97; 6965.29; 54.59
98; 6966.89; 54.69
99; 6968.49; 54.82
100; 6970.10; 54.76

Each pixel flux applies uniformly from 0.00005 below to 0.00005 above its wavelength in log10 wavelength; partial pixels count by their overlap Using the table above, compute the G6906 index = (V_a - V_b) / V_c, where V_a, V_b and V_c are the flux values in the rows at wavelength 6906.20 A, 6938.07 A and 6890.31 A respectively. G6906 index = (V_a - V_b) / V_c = -0.046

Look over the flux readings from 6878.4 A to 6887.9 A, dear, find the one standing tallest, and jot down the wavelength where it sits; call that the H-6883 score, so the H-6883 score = 6879.22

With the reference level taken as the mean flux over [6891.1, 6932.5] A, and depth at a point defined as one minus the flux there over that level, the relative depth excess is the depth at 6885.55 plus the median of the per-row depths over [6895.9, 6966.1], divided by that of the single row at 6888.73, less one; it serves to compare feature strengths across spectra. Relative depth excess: 0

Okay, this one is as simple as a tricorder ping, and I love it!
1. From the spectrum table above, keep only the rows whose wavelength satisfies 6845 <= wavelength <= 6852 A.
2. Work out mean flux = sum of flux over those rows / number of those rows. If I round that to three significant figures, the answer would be 53.4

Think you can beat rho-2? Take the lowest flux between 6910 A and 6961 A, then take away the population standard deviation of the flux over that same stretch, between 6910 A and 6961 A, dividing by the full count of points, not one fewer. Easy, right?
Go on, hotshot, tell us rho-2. 51.7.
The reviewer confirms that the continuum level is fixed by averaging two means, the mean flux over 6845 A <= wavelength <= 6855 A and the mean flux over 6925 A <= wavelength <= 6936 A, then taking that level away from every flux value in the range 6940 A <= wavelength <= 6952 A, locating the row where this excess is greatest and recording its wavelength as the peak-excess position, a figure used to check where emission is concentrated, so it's 6949.27 A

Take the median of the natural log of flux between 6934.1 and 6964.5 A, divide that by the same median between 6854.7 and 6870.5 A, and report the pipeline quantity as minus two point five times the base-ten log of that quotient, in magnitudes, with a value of -0.011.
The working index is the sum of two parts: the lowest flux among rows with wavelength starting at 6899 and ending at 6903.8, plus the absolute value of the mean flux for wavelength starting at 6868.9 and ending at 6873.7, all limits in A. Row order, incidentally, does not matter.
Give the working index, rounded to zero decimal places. 107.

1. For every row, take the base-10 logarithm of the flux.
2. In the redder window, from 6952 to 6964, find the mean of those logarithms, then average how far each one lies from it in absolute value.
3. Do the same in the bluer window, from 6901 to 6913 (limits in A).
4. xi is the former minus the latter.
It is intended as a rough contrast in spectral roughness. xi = 0.0000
